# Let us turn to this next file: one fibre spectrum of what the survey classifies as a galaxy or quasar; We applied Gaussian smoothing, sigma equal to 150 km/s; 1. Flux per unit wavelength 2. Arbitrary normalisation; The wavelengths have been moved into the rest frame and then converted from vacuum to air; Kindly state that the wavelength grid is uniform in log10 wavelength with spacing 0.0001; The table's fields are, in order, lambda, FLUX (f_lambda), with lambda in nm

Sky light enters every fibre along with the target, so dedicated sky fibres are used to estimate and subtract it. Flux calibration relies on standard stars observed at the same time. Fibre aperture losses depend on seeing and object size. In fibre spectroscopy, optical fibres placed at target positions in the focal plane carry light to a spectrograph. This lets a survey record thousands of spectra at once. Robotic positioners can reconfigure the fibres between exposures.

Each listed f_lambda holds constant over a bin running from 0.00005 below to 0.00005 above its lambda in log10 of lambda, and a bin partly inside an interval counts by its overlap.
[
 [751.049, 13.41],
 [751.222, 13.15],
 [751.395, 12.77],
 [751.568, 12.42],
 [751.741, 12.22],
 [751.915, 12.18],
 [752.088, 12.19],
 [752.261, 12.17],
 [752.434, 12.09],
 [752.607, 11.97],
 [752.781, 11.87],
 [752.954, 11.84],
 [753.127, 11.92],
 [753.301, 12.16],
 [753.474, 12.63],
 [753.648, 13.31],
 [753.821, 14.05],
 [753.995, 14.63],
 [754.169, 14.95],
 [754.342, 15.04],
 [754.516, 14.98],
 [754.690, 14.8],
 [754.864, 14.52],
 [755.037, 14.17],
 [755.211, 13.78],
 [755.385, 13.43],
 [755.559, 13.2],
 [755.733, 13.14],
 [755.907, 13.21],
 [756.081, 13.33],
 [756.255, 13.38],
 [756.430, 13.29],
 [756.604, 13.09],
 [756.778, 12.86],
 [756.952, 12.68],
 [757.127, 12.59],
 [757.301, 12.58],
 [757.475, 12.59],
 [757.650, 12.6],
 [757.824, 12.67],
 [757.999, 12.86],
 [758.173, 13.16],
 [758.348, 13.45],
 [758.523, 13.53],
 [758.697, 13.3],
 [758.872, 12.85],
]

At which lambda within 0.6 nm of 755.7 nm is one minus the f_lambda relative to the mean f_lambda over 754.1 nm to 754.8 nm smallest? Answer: 755.211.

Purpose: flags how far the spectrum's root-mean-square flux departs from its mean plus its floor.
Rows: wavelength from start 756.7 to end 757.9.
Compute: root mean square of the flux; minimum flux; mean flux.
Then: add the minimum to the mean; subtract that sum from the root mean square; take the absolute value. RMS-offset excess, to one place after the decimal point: 12.6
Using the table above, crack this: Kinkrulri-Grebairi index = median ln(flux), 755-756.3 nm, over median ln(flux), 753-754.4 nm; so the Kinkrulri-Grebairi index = 0.99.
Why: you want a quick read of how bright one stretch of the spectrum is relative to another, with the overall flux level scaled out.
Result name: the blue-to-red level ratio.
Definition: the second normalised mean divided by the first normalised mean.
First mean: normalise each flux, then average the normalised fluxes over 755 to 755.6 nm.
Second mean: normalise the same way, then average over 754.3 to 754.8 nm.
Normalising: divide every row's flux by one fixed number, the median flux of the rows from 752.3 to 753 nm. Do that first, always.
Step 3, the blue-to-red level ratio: 1.09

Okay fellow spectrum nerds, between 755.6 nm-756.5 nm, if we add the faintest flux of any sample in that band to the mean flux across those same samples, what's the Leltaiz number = 26.4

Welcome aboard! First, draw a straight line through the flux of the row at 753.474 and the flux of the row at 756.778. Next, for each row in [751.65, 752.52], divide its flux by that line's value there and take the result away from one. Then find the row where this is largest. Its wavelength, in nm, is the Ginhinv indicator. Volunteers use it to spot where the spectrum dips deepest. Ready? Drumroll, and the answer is 752.434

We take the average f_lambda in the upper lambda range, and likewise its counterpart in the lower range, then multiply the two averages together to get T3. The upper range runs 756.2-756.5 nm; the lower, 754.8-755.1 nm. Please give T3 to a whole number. 191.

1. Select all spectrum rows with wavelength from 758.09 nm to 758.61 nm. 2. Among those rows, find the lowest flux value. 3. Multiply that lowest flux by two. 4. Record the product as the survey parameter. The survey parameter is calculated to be 26.3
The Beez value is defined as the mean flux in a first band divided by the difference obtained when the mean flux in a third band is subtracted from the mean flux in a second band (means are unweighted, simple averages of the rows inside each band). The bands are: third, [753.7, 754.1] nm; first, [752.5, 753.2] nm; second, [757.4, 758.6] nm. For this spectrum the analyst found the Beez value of -9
